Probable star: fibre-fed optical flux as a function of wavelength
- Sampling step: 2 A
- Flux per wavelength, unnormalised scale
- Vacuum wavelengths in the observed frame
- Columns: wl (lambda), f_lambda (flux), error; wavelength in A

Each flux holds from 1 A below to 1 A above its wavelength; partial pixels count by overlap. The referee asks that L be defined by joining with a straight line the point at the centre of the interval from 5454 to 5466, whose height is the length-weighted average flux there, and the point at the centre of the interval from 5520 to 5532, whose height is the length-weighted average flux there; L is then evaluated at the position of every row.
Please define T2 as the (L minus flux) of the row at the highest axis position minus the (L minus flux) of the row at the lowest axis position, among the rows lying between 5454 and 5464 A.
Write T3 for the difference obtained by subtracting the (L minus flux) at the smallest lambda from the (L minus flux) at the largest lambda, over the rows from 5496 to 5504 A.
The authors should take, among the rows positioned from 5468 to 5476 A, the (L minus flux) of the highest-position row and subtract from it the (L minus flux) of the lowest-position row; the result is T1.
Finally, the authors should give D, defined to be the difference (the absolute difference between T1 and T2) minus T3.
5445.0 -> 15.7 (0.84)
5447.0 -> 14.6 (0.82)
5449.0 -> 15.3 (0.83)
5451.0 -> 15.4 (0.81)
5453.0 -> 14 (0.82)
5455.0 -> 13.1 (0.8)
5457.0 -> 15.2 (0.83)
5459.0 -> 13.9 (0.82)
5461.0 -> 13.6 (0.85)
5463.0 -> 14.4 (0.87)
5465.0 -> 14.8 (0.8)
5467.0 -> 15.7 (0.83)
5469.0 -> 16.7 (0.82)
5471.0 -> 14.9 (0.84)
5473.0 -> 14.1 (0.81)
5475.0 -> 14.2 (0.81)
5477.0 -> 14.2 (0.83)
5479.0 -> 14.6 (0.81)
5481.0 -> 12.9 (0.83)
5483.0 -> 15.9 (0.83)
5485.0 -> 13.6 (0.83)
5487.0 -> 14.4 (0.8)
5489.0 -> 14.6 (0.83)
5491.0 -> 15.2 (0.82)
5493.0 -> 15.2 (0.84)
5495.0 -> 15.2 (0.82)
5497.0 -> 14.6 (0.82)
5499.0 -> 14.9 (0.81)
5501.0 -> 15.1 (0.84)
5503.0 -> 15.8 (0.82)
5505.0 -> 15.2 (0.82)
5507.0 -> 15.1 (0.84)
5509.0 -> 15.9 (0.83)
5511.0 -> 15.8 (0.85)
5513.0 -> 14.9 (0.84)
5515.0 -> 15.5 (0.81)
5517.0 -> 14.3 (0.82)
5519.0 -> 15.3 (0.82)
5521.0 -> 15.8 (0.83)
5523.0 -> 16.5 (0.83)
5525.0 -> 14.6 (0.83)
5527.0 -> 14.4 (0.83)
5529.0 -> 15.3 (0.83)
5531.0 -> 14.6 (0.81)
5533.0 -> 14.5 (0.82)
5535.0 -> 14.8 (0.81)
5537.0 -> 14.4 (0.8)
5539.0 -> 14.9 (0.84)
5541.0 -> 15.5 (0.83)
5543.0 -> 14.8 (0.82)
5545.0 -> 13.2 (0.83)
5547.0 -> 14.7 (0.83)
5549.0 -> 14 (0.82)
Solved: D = 4.9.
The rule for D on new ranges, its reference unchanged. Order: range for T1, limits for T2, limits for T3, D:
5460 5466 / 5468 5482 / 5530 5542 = 5.9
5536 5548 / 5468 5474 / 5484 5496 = 4.2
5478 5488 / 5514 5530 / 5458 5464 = 0.5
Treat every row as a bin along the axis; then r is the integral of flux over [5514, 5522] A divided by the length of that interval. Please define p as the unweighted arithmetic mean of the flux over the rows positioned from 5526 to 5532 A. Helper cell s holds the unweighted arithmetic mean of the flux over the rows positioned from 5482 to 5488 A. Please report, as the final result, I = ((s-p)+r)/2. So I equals 7.55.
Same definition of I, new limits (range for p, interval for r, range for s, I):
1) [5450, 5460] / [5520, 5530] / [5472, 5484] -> 7.66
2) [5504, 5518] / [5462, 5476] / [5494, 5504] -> 7.42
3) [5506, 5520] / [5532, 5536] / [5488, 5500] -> 7.17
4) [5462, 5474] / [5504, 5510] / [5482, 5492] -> 7.52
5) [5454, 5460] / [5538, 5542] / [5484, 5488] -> 7.57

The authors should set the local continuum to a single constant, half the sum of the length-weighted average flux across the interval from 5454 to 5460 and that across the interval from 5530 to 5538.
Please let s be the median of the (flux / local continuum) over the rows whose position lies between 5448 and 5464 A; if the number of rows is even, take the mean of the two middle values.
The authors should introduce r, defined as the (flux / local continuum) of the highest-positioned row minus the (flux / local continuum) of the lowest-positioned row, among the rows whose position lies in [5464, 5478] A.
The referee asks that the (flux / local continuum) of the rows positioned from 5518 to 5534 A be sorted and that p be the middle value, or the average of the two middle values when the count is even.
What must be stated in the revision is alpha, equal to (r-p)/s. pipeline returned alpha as -1.10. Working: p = 1.04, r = -0.04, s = 0.99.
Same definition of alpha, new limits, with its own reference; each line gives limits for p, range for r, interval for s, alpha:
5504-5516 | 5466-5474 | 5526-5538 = -1.16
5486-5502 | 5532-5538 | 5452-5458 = -1.08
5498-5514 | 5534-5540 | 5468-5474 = -1.01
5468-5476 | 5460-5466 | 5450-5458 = -0.91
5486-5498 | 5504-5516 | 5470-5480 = -1.03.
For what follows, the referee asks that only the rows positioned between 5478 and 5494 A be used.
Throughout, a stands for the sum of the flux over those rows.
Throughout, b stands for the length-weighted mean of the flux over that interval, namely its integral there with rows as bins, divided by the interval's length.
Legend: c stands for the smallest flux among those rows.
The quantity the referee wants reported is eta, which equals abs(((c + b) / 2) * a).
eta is 1598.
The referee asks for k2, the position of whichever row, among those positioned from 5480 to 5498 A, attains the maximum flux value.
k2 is 5483.0 A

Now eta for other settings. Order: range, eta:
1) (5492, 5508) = 1801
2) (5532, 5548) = 1624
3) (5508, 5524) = 1848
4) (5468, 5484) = 1621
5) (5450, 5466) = 1567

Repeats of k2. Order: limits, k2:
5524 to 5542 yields 5541.0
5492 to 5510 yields 5509.0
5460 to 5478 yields 5469.0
